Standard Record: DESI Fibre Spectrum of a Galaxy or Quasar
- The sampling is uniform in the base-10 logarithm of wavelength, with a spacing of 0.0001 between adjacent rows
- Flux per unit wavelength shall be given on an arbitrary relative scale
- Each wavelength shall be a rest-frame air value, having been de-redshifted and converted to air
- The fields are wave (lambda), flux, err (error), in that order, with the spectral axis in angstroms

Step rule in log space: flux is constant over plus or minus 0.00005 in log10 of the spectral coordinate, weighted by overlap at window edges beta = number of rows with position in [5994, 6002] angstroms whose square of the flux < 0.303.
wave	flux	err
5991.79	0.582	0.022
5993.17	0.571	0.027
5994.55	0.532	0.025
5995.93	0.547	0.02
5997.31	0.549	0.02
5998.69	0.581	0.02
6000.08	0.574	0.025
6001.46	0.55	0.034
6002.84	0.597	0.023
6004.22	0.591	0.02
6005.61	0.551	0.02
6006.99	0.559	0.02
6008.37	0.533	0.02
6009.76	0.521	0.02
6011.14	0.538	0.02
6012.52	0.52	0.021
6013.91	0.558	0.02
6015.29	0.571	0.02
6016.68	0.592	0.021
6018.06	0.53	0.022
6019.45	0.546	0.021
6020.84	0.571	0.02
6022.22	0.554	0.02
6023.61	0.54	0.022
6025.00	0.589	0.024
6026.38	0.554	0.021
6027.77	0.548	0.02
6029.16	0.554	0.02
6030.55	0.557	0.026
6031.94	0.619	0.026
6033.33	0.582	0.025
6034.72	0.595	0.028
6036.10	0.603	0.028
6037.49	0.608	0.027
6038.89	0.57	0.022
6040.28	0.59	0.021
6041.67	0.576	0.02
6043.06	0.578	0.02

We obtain 4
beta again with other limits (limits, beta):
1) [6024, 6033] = 1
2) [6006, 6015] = 4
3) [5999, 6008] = 1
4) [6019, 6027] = 2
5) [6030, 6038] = 0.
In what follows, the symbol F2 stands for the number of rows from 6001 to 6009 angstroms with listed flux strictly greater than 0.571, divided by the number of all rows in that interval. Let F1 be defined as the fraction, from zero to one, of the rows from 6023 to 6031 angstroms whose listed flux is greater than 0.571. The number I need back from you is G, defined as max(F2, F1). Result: 0.33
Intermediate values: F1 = 0.2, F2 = 0.3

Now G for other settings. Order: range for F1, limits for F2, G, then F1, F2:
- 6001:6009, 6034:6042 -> 0.83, 0.3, 0.8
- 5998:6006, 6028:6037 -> 0.67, 0.7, 0.7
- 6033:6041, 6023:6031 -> 0.83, 0.8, 0.2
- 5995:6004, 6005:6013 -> 0.50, 0.5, 0.0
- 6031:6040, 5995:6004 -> 0.83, 0.8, 0.5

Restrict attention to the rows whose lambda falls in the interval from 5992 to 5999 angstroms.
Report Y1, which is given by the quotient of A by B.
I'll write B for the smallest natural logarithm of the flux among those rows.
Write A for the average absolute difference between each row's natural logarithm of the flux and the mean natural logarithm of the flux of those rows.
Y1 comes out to -0.045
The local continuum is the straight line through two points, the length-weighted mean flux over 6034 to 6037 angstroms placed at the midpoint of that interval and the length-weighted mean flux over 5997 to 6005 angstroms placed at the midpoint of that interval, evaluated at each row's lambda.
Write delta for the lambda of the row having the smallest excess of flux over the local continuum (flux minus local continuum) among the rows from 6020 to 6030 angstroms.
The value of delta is 6023.61 angstroms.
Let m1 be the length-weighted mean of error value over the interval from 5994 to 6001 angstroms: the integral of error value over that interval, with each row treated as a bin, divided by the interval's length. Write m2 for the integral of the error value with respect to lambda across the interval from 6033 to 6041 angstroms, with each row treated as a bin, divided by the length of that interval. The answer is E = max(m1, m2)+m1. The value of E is 0.047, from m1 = 0.0223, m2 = 0.0252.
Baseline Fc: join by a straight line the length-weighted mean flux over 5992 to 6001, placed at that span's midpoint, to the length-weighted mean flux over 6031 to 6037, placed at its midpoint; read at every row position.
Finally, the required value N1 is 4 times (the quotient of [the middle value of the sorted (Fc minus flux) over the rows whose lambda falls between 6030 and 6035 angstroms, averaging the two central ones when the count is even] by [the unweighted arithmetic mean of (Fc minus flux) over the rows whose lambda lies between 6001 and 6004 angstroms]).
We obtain -5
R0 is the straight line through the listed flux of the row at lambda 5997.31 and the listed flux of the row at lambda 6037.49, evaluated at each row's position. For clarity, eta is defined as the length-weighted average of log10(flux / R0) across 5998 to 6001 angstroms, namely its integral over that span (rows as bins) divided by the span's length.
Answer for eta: 0.018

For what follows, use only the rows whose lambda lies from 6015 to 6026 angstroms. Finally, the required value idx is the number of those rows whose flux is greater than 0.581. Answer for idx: 2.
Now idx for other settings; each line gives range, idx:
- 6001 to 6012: 2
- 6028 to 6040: 5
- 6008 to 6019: 1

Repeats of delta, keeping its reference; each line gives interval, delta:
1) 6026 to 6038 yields 6027.77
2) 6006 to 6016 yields 6012.52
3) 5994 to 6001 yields 5994.55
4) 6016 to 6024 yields 6018.06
